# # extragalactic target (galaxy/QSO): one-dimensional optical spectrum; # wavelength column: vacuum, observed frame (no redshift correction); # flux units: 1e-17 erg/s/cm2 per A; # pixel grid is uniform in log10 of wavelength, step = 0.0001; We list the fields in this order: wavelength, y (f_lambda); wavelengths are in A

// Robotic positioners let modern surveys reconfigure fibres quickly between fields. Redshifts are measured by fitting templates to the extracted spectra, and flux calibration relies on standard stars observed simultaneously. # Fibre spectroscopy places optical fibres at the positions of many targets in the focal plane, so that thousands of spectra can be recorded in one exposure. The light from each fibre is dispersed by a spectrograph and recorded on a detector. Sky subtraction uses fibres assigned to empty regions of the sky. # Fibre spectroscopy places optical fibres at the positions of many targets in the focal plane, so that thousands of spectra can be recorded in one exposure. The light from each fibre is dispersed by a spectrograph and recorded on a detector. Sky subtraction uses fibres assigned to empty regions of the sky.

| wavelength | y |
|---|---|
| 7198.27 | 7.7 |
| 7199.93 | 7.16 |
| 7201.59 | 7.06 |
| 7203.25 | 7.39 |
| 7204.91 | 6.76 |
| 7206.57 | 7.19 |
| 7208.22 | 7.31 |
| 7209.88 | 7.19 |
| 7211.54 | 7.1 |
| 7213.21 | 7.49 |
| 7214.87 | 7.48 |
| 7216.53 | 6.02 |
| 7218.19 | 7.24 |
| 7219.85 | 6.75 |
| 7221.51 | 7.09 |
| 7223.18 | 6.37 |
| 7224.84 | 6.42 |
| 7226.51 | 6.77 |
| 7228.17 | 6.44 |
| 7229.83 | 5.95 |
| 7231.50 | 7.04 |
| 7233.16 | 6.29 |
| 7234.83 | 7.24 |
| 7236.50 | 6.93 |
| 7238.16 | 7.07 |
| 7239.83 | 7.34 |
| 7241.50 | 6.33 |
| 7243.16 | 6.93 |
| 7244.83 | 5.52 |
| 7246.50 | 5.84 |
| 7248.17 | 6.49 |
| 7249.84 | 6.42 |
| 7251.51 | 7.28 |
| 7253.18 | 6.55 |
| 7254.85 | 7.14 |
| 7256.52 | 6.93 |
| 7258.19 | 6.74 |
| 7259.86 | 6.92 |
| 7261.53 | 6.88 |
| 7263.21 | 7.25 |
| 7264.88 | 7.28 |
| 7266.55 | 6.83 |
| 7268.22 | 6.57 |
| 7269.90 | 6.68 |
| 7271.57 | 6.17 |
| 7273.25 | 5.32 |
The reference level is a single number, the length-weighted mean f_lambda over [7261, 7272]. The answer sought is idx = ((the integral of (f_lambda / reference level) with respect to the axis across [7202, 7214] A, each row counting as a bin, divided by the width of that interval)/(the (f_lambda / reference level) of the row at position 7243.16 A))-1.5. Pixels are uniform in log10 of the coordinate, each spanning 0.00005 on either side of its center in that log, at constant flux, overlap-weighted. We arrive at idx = -0.46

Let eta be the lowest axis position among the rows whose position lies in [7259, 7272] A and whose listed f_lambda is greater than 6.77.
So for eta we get 7259.86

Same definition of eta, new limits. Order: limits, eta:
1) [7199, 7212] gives 7199.93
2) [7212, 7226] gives 7213.21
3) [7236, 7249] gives 7236.50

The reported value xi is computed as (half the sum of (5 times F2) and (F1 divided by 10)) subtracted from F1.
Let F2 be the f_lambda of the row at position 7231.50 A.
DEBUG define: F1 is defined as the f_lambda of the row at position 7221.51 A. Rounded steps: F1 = 7.09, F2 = 7.04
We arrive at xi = -10.9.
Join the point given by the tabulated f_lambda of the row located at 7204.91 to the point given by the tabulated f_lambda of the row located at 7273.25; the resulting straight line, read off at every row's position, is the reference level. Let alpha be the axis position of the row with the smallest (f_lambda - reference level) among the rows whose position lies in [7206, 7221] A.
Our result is 7216.53 A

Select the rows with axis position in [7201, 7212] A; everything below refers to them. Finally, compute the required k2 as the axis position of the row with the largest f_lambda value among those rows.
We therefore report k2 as 7203.25 A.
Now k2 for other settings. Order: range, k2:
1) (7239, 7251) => 7239.83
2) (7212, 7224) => 7213.21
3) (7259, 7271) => 7264.88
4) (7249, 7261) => 7251.51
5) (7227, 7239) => 7234.83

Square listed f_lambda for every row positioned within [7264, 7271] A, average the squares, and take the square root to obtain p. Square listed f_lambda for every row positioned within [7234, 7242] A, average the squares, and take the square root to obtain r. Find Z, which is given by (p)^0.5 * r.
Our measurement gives 18.3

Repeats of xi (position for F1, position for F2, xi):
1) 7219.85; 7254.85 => -11.4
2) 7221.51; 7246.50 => -7.9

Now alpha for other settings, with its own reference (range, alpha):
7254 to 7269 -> 7258.19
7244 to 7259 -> 7244.83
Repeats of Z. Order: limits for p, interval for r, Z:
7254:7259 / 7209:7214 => 19.1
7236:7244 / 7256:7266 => 18.4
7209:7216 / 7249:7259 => 18.5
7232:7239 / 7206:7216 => 19.2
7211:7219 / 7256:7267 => 18.6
